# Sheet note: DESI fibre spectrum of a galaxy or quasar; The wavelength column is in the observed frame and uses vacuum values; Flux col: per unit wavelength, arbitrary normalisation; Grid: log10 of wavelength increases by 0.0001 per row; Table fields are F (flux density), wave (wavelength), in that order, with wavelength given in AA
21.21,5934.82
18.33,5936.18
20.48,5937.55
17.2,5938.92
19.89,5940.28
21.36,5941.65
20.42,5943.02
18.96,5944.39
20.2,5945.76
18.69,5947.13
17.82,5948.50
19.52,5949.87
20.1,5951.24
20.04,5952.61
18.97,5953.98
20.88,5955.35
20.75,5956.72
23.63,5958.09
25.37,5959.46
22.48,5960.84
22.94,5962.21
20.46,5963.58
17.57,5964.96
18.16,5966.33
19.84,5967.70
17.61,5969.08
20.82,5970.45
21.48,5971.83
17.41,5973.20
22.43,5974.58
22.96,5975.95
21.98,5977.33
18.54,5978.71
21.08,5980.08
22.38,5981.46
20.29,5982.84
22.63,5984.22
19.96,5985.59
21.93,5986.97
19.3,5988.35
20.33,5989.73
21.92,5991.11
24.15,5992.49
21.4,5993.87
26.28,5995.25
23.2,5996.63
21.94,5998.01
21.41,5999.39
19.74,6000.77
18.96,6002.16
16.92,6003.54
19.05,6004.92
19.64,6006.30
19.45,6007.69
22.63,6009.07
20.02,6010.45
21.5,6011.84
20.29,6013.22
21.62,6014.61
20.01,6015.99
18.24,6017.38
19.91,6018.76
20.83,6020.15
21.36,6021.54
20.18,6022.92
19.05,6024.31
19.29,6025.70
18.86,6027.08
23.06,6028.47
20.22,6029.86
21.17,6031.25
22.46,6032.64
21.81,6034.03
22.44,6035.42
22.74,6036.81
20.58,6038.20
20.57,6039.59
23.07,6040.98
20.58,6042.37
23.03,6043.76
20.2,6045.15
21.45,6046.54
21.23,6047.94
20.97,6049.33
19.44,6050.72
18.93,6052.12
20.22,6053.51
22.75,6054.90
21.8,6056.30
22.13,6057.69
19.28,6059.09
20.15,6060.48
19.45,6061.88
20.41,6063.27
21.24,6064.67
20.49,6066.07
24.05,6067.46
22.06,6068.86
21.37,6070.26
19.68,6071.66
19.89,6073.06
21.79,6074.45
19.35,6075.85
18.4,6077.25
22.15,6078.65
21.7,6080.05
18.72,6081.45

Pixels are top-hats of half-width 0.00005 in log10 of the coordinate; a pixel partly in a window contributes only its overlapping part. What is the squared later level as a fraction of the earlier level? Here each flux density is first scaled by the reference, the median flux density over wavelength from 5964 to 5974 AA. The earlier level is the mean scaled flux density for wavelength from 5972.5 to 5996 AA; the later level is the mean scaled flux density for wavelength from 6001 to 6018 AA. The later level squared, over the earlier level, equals 1.01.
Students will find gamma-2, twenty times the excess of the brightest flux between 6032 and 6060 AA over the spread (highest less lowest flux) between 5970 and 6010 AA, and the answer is 274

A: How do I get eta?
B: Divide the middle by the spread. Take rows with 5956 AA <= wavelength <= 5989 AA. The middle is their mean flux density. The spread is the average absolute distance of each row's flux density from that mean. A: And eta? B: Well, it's 12.4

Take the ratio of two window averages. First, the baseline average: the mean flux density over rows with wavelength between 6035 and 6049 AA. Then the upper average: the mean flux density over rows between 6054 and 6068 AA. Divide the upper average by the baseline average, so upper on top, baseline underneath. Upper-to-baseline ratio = 0.98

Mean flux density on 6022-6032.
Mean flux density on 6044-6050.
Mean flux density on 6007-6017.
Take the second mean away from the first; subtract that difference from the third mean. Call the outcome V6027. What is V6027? 21.5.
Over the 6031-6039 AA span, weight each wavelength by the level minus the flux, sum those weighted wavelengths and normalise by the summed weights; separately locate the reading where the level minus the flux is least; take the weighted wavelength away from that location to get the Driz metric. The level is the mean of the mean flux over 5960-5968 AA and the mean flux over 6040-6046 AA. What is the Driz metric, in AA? 2.3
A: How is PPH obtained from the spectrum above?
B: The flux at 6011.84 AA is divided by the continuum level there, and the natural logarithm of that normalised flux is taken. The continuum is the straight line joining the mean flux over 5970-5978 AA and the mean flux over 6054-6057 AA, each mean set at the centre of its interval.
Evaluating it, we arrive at -0.01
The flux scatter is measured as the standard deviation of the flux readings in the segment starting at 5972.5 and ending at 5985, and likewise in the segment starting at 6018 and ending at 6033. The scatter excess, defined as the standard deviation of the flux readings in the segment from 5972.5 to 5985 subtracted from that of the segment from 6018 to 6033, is -0.6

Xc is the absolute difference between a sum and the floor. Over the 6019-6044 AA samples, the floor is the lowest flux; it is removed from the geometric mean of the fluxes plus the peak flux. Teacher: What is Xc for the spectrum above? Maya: 25.3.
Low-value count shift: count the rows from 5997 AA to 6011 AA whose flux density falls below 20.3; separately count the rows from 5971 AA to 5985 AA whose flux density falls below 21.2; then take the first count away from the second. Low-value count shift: -3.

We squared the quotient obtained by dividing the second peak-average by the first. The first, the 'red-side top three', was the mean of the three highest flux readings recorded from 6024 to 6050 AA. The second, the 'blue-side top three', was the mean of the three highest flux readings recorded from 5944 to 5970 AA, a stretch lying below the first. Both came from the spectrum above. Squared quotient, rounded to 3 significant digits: 1.08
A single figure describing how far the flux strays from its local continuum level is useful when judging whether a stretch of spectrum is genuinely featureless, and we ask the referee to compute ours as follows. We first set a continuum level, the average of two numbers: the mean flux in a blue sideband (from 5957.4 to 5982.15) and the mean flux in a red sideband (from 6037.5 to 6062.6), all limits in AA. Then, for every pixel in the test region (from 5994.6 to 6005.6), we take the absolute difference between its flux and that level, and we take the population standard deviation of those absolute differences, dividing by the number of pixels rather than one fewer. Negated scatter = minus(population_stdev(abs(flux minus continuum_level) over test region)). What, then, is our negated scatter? -1.53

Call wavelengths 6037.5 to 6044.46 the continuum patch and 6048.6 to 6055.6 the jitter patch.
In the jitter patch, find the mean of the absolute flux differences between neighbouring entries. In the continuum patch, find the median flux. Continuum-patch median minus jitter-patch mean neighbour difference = 19.1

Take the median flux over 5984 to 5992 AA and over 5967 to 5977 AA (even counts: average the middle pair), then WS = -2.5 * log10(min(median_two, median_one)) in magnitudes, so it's -3.30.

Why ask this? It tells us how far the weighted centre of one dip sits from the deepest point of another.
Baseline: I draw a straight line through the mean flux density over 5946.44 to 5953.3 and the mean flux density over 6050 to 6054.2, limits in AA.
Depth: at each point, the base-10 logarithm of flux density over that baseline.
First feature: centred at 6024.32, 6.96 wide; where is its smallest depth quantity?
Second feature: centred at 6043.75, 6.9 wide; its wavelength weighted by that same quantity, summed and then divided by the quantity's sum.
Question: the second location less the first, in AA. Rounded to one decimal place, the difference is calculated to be 16.2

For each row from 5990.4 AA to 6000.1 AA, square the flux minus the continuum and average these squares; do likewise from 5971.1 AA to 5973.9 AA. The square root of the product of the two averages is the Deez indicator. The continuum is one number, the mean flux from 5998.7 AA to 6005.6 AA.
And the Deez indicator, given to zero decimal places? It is 8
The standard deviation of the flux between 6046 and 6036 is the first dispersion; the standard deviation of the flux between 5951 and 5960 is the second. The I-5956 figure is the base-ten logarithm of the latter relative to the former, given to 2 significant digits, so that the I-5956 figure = 0.23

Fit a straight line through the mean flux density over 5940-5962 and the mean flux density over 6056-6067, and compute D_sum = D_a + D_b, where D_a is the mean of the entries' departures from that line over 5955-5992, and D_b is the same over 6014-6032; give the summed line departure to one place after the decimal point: 0.0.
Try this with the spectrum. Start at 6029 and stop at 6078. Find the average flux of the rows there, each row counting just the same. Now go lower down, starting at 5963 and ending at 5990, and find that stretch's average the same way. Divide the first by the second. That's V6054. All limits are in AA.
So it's 1.03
